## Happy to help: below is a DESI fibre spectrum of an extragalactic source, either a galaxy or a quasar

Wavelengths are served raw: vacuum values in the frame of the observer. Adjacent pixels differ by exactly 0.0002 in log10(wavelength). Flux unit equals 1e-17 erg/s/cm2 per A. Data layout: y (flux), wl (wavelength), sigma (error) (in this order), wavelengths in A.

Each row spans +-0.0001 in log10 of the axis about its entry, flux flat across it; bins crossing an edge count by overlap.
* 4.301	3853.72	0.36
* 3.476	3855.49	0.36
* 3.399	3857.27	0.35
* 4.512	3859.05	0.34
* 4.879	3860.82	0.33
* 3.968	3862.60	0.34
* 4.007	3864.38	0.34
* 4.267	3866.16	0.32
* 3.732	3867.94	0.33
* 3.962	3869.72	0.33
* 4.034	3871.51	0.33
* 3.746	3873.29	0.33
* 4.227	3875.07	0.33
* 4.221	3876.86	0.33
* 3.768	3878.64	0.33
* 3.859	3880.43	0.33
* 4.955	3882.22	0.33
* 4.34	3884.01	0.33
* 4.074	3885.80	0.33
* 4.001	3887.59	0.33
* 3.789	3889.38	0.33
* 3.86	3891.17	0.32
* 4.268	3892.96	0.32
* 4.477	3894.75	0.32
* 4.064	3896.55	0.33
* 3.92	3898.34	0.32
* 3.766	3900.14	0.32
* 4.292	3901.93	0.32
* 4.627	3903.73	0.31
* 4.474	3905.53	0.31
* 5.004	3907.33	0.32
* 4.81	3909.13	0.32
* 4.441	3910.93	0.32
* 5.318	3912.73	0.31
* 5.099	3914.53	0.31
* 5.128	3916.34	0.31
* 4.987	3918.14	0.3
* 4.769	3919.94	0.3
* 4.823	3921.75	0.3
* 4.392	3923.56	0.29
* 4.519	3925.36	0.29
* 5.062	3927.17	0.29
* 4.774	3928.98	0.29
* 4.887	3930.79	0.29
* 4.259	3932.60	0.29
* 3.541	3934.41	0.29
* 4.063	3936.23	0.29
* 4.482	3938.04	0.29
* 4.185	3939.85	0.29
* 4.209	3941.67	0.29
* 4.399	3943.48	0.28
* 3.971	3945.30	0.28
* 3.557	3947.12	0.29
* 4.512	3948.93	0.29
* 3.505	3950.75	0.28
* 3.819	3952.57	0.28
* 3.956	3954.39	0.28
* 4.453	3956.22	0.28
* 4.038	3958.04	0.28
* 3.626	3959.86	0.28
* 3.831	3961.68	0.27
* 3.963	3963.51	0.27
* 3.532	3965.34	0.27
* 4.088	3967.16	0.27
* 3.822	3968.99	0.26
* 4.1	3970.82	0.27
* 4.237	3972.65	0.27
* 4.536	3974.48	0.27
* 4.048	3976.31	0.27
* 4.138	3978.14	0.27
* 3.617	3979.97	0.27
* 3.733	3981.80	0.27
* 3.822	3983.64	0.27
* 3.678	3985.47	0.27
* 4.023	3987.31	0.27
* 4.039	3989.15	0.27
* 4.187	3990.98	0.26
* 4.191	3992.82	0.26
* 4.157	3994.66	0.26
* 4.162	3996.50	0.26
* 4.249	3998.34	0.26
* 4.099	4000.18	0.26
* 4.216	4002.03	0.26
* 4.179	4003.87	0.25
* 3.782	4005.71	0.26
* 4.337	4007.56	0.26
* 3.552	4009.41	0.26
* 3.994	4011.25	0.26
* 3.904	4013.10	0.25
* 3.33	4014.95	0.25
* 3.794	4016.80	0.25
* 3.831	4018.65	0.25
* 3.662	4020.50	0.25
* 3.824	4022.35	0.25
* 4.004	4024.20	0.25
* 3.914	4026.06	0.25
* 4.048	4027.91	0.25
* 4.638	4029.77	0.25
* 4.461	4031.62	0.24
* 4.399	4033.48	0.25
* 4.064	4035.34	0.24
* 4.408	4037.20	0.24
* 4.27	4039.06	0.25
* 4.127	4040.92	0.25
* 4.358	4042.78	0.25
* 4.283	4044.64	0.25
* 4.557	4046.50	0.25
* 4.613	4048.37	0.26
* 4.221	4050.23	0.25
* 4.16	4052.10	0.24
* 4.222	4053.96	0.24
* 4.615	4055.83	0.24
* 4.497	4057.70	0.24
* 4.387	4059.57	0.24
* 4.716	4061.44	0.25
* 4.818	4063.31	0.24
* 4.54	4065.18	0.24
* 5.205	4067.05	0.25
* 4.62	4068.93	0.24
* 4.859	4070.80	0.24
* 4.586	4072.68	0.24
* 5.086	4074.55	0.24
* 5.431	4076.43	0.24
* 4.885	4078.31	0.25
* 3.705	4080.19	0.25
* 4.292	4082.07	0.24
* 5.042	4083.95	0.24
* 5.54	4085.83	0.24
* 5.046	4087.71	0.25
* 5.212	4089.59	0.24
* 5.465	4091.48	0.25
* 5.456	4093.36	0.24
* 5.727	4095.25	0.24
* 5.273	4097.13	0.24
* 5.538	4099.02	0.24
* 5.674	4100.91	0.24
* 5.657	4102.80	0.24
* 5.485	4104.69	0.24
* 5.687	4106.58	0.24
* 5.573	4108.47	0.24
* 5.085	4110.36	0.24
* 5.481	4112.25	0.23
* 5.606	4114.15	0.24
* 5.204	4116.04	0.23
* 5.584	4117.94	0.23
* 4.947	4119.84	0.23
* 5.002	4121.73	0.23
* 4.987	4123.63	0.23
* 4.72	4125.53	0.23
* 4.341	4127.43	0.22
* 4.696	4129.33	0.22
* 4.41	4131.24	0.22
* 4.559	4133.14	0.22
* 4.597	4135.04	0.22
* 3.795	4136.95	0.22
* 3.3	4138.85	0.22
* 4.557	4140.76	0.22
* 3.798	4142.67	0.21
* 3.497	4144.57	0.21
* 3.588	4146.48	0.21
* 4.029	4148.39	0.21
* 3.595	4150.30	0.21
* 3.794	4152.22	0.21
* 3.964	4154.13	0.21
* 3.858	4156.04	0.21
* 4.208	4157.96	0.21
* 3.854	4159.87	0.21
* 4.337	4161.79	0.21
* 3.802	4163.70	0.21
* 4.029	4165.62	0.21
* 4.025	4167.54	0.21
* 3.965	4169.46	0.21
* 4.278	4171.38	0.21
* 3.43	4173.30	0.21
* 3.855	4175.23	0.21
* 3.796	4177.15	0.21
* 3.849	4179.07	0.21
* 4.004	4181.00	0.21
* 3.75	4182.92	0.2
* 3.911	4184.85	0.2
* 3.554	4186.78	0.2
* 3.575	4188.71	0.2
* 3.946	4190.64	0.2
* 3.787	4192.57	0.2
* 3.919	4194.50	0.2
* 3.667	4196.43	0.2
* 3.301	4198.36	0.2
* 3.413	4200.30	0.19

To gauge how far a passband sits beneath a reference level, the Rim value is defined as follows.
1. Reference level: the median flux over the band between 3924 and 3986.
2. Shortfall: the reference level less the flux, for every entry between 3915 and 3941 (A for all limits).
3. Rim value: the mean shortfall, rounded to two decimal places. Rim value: -0.51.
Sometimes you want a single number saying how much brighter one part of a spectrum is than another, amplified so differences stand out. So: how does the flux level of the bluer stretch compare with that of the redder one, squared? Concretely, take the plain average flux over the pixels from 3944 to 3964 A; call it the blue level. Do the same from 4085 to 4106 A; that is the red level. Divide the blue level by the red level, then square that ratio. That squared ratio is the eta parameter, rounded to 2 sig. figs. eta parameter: 0.52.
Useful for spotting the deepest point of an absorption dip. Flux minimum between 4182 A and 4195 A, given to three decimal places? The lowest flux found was 3.554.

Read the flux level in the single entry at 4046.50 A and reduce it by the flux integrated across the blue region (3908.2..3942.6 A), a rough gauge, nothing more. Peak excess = -154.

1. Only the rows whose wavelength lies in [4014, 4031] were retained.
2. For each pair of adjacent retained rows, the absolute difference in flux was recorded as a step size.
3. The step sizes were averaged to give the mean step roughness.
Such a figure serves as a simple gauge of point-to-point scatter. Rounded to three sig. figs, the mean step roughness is 0.228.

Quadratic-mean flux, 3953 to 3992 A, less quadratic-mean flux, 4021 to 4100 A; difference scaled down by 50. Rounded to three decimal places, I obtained -0.014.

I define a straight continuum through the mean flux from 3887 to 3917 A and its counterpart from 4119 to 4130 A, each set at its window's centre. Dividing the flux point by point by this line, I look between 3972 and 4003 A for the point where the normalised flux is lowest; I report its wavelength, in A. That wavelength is 3979.97 A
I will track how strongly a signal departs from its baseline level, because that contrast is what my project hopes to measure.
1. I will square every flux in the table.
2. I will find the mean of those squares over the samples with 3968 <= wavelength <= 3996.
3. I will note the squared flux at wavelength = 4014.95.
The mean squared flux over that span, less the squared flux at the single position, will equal 5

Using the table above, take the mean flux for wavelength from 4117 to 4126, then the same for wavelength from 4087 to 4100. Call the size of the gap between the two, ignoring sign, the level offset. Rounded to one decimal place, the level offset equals 0.3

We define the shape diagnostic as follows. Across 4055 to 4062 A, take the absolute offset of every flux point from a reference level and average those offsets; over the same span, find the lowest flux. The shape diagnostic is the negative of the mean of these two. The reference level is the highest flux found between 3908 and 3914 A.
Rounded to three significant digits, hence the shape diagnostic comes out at -2.58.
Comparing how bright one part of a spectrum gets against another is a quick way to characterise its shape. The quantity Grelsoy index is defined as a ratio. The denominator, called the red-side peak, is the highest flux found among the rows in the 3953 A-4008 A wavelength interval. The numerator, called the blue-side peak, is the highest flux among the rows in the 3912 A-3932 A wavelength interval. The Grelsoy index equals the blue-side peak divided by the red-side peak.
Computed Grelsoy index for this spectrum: 1.2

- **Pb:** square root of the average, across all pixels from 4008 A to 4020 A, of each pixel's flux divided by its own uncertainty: 3.8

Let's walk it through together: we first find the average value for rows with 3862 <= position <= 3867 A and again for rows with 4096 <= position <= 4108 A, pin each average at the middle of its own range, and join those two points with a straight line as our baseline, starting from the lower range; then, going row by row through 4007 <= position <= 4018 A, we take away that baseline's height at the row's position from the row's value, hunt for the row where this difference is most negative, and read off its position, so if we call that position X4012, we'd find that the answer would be 4014.95 A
